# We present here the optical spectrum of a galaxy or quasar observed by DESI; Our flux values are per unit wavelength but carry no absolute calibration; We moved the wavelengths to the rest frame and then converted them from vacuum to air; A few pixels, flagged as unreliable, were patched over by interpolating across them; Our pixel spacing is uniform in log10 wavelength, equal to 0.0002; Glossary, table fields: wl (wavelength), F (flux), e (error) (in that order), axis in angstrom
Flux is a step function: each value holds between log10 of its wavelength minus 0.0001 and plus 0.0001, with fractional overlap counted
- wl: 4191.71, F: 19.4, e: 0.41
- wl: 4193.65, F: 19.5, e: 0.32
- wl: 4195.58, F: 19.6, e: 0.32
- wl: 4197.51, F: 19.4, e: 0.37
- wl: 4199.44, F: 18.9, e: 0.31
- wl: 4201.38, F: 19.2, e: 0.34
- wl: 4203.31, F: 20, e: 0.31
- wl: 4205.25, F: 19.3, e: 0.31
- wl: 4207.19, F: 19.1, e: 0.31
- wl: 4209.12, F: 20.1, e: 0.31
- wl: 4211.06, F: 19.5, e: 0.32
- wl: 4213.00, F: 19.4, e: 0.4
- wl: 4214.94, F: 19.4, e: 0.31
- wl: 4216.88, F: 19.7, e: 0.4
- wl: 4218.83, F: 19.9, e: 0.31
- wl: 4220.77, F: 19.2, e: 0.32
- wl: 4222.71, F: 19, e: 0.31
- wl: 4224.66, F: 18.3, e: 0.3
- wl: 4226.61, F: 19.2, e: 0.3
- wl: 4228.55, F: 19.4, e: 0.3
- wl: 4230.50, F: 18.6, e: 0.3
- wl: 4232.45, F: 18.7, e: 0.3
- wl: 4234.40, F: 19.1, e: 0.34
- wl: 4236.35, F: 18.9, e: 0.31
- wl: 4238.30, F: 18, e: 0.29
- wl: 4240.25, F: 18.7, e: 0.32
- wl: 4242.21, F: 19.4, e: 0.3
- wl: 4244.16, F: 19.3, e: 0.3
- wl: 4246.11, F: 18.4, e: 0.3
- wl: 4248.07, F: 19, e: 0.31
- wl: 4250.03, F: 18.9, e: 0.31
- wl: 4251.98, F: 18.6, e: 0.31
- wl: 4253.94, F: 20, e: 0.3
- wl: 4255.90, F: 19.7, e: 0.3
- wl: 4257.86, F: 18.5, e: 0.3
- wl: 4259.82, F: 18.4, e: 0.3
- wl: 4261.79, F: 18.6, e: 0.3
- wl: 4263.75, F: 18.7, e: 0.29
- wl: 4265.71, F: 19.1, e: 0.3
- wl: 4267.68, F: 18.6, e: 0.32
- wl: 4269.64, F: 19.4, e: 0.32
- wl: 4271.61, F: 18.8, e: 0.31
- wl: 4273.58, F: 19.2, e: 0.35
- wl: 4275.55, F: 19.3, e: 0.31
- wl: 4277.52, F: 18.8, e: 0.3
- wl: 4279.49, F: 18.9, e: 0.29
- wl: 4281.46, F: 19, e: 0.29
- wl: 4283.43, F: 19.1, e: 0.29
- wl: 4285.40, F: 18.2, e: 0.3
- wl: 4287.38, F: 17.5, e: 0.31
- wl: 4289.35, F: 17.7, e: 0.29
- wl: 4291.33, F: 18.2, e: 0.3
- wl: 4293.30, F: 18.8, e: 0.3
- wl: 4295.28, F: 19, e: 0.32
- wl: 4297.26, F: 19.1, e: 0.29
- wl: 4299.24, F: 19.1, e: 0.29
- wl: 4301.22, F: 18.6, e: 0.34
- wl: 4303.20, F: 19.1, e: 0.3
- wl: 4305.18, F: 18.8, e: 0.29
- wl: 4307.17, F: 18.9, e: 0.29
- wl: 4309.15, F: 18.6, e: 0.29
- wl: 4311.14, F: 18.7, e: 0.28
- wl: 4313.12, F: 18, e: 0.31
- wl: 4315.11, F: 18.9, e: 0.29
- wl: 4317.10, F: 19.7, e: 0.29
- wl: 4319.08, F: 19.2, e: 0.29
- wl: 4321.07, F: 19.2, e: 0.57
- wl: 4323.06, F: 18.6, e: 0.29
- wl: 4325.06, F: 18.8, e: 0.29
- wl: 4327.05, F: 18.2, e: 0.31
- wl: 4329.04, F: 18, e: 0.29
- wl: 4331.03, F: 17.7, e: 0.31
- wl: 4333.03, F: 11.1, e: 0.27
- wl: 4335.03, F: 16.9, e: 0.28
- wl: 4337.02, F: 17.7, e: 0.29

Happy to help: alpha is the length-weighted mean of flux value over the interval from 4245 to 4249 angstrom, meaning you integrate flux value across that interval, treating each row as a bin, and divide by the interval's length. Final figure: 18.7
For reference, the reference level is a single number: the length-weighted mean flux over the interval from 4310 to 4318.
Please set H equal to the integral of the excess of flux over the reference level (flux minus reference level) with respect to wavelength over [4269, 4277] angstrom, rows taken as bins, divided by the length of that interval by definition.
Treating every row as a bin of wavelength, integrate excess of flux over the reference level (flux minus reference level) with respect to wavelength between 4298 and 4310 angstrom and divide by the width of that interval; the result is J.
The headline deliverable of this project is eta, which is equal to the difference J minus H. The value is -0.3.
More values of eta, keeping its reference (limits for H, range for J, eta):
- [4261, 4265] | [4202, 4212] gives 0.9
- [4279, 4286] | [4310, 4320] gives 0.1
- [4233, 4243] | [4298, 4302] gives 0.1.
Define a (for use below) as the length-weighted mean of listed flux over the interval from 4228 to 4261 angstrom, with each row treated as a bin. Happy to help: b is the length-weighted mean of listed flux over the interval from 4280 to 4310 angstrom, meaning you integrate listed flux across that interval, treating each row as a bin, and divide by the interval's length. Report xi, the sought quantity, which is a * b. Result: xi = 353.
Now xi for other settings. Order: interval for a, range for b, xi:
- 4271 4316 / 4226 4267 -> 354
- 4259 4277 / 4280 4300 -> 351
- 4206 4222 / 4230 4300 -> 367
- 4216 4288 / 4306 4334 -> 343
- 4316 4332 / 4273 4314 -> 349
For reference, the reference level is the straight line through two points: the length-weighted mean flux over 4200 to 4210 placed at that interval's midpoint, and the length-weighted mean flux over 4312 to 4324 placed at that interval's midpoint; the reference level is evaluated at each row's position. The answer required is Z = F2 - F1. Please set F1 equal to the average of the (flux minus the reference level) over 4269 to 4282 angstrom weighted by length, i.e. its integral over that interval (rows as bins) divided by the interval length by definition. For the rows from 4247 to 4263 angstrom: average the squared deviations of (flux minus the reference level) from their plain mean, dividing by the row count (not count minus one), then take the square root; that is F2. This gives 0.65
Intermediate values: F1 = -0.1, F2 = 0.54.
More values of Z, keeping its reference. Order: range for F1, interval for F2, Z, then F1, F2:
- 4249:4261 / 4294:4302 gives 0.45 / -0.3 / 0.20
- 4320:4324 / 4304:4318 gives 0.49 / 0.0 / 0.47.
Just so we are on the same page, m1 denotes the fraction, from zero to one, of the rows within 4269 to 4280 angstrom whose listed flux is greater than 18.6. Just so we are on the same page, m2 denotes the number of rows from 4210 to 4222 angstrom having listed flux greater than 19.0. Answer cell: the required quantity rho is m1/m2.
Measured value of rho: 0.17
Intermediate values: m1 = 1.00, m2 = 6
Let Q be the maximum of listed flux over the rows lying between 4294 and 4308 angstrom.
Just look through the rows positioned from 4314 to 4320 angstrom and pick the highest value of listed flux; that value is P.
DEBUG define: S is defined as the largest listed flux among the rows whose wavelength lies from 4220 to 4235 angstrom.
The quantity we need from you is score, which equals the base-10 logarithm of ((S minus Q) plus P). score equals 1.30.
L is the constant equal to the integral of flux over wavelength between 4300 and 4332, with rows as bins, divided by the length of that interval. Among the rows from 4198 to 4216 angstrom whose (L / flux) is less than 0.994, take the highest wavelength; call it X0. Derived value 4214.94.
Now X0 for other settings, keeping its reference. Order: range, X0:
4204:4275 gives 4273.58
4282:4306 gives 4303.20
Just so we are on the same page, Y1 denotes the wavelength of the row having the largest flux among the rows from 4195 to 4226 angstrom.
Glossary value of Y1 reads 4209.12 angstrom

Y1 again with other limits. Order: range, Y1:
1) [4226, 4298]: 4253.94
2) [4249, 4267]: 4253.94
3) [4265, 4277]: 4269.64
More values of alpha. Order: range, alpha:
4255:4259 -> 19.1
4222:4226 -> 18.6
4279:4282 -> 19.0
